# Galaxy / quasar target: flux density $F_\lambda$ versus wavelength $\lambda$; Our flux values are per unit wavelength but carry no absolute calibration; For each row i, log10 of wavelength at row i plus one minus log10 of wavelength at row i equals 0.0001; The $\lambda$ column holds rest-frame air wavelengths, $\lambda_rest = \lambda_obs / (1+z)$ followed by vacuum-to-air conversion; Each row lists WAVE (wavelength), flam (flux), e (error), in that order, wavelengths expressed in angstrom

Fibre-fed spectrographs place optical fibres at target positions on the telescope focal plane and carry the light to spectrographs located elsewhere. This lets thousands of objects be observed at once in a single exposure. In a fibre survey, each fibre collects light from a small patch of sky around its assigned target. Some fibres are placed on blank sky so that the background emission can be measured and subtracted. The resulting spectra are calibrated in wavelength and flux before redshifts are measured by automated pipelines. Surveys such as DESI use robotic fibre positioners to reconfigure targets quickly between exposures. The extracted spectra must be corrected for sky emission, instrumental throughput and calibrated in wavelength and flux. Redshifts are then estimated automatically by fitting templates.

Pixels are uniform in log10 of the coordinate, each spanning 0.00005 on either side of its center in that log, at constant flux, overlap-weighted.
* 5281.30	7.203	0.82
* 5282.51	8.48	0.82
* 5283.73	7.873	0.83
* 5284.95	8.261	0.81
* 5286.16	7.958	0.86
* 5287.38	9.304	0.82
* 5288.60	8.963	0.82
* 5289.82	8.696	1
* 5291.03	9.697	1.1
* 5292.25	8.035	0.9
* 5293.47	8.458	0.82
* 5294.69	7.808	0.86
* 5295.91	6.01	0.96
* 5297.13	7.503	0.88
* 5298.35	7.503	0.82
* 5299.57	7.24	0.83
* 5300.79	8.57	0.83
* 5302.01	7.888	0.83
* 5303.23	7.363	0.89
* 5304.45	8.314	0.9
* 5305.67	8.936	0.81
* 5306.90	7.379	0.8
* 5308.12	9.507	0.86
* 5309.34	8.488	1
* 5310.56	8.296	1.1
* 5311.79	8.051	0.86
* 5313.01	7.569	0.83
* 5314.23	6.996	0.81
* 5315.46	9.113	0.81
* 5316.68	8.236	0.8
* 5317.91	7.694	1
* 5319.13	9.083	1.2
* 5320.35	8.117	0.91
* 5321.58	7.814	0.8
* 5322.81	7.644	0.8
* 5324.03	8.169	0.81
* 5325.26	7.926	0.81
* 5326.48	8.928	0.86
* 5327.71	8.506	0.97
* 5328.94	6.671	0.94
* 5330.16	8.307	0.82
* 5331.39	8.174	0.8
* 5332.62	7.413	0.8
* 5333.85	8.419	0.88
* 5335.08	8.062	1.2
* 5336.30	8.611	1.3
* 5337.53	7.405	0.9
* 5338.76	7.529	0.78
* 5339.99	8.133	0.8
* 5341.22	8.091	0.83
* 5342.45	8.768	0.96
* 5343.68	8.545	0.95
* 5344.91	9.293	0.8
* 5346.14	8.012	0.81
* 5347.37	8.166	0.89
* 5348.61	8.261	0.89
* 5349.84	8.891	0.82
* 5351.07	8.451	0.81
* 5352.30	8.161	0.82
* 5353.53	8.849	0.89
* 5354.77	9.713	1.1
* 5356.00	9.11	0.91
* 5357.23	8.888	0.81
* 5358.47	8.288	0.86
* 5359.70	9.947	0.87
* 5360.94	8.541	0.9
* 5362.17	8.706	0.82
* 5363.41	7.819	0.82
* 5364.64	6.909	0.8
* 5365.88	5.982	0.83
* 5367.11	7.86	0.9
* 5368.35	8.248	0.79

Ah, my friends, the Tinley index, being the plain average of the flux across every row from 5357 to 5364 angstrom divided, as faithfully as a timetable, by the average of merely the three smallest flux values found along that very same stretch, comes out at 1.06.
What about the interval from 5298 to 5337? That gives 1.16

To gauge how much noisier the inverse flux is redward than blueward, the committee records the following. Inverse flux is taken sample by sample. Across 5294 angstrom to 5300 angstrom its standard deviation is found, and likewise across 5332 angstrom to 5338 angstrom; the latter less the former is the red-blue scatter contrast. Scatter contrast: -0.006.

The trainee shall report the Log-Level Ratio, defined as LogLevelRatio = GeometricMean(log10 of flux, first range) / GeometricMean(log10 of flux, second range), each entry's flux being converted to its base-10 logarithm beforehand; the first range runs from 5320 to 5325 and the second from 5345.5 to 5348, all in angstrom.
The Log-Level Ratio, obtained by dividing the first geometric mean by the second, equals 0.991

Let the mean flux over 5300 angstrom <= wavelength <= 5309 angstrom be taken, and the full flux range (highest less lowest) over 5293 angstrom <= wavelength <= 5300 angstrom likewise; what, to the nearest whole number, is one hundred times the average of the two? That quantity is 536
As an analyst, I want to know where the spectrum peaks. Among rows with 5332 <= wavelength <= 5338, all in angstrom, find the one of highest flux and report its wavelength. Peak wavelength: 5336.30 angstrom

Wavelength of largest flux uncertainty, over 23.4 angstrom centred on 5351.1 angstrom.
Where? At 5354.77 angstrom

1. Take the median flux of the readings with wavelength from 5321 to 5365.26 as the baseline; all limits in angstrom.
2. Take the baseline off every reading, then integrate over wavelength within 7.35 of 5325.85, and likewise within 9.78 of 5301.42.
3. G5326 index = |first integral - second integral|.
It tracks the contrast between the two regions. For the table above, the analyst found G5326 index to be 3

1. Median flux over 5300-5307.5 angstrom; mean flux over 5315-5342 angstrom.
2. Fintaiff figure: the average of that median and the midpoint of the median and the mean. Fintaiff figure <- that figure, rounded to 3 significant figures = 8.10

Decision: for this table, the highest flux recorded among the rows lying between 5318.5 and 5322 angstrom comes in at 9.083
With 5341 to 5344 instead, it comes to 8.768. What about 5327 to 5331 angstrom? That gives 8.506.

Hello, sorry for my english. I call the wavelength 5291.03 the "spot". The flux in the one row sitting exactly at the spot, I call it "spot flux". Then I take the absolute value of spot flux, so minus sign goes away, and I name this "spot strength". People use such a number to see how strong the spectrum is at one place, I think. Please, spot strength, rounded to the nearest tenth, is 9.7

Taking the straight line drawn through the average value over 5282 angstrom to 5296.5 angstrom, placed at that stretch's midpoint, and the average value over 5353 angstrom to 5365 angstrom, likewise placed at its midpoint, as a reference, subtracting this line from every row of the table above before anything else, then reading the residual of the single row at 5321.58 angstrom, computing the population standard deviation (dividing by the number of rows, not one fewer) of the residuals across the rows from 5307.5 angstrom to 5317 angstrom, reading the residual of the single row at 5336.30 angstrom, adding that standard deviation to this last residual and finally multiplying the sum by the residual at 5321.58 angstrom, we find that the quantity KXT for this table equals -0.53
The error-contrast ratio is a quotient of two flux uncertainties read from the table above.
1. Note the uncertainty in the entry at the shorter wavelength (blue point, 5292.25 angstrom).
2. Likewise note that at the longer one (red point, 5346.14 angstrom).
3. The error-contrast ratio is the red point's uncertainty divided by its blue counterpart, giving 0.90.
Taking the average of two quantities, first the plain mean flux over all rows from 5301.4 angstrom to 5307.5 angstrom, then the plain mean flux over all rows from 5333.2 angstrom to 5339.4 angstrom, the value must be 7.99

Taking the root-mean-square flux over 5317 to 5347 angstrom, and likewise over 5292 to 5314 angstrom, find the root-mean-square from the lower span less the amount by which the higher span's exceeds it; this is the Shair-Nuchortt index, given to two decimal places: 7.79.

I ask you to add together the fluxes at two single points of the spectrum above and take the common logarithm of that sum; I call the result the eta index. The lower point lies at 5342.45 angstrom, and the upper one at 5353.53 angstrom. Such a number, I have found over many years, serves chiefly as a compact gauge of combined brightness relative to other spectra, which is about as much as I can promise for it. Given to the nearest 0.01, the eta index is 1.25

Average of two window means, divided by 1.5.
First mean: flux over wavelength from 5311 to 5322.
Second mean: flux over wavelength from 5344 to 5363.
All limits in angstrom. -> 5.61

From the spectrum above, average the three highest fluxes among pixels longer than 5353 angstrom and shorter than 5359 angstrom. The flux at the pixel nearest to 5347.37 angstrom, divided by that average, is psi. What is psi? 0.88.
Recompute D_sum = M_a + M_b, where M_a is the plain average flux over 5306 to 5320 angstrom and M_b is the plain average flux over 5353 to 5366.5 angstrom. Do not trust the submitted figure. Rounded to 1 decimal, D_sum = 16.7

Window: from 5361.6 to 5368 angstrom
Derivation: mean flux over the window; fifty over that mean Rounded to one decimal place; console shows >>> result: 6.7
